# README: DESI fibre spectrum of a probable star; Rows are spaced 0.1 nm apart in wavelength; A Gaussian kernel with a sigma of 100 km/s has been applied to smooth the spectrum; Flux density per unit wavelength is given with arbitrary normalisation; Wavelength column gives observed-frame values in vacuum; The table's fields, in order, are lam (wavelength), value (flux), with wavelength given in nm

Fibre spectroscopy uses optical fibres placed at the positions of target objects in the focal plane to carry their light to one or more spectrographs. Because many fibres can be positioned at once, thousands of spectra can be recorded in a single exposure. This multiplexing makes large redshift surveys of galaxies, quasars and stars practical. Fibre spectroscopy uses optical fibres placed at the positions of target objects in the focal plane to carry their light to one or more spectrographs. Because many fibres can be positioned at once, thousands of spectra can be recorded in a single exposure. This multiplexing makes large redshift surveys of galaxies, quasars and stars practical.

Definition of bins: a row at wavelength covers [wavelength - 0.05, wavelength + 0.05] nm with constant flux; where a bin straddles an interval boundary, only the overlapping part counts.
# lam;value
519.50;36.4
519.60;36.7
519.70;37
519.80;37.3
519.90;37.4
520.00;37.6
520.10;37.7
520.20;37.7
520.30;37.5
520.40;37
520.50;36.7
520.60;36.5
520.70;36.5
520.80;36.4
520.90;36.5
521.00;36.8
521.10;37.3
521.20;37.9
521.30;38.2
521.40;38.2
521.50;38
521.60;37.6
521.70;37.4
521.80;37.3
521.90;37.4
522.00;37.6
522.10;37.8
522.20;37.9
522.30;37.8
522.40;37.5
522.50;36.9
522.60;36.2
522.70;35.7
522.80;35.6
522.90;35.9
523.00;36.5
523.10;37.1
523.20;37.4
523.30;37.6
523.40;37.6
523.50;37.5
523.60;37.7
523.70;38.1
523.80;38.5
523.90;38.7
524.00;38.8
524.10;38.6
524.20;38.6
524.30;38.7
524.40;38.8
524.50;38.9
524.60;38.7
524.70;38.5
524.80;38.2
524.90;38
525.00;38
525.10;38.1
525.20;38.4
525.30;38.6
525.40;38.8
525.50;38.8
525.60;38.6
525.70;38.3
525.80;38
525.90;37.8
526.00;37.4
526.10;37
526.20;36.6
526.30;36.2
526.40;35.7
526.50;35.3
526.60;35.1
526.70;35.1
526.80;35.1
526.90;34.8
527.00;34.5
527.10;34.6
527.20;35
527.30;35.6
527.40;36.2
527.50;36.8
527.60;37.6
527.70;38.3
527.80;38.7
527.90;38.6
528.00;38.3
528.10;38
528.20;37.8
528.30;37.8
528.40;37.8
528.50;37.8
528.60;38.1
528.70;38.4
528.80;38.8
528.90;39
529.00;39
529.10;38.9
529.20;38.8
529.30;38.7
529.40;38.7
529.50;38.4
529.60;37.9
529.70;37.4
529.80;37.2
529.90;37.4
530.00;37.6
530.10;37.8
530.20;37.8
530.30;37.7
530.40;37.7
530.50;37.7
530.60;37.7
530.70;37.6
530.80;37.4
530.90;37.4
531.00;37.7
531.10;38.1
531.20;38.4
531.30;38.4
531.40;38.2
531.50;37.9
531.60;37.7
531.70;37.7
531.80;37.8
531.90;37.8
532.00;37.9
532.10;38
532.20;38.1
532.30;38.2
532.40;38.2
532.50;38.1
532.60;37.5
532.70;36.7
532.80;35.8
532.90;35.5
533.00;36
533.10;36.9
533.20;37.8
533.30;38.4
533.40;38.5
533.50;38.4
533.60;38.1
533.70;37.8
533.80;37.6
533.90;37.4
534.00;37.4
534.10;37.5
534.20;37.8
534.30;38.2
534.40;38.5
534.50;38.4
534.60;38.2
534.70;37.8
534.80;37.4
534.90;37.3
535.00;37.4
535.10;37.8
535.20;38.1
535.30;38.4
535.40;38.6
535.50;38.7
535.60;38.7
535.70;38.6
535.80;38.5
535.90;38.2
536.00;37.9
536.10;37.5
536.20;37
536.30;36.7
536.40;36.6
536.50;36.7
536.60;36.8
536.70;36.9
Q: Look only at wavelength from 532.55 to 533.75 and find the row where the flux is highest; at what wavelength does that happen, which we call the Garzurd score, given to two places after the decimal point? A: 533.40 nm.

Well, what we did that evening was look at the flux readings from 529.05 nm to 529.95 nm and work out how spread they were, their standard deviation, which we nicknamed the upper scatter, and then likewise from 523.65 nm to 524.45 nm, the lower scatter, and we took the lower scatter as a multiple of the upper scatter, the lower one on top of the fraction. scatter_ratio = 0.33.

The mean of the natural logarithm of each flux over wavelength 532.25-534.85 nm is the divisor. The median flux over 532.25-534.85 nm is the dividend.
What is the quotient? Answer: 10.42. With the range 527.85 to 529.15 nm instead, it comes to 10.50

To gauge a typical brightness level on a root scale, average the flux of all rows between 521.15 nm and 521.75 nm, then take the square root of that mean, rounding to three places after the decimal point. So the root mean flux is 6.155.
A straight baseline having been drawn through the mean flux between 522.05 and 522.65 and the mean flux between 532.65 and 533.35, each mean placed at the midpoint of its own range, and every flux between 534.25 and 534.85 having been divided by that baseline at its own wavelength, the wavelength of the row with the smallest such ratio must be 534.80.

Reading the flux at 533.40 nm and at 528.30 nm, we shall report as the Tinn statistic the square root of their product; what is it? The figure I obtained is 38.1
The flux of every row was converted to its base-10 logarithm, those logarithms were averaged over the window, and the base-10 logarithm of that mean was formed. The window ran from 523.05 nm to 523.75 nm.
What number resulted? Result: 0.197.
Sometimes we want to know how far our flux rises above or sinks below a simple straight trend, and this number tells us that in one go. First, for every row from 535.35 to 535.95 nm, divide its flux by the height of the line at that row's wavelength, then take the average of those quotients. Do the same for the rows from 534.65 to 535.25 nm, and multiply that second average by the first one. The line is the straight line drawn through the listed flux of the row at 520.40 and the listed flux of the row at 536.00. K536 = 1.01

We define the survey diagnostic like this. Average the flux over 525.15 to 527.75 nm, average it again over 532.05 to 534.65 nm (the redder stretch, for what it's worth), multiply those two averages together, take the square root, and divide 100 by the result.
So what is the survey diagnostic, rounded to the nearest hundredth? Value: 2.69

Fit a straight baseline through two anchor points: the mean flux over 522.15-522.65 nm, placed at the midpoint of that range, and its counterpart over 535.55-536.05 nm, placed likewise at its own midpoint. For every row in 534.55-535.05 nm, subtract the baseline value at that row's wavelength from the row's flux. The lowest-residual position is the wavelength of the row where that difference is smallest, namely 534.90 nm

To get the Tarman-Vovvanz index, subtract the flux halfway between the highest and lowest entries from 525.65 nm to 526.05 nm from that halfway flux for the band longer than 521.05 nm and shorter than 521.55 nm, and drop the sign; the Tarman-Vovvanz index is 0.10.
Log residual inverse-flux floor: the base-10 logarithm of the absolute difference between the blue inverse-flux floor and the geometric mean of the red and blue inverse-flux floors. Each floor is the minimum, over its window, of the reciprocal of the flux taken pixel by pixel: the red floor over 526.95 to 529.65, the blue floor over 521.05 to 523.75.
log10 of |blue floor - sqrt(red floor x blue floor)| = -3.57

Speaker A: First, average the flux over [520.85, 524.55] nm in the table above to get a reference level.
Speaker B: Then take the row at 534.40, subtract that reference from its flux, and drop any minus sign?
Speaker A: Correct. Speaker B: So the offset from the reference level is 0.9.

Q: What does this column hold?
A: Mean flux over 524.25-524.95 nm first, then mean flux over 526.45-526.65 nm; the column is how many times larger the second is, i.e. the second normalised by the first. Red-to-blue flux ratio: 0.91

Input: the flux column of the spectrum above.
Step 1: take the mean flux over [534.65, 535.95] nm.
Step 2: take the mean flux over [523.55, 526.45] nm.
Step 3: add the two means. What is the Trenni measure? 76.2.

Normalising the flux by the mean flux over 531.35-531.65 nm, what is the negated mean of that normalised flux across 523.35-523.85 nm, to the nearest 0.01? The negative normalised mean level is -1.00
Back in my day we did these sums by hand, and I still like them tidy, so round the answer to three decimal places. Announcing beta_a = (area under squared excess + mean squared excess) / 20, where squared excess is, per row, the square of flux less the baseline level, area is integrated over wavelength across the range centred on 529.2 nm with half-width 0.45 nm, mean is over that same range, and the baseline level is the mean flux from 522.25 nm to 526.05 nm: 0.075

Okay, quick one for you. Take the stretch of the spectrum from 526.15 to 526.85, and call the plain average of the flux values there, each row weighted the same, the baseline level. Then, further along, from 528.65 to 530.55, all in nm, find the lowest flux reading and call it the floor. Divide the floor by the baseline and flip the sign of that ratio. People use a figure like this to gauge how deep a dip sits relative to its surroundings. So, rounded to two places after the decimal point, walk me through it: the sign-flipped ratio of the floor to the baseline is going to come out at -1.05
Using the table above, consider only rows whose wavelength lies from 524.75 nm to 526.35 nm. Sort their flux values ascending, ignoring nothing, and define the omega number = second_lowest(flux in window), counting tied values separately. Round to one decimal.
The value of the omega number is 36.6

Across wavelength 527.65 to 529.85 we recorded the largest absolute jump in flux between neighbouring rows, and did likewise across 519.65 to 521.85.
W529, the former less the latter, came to -0.10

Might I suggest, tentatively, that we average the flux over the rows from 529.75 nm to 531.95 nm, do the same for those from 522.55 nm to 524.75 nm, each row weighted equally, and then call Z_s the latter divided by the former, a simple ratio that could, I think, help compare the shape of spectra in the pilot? 0.999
